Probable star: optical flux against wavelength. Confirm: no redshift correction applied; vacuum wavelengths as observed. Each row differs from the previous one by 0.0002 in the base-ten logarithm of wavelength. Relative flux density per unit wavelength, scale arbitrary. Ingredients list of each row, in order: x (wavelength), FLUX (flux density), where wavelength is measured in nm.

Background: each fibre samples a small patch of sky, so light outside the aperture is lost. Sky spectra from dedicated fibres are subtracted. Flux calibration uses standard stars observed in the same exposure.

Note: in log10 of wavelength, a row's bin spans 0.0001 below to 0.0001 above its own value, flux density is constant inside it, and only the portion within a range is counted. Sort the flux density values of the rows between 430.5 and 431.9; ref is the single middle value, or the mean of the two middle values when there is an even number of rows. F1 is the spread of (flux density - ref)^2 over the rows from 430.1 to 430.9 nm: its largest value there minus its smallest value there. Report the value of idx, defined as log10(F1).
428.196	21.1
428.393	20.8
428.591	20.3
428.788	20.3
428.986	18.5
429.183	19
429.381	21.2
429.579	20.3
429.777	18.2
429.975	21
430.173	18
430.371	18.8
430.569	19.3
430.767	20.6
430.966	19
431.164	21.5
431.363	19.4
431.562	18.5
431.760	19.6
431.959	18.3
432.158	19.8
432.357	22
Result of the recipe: 0.29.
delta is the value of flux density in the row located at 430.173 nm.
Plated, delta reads 18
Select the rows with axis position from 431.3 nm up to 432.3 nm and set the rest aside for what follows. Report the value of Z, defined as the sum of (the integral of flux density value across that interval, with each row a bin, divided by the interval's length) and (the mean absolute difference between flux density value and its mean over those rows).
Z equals 19.8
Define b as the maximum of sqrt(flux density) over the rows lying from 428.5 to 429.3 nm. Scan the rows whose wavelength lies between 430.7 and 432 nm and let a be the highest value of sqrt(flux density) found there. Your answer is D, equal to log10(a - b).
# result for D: -0.88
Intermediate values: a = 4.637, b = 4.506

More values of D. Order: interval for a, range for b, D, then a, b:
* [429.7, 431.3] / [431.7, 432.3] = -0.73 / 4.637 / 4.450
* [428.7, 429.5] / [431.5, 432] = -0.75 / 4.604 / 4.427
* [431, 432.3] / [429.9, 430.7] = -1.27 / 4.637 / 4.583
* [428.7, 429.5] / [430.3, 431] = -1.18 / 4.604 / 4.539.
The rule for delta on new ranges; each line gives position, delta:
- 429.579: 20.3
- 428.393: 20.8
